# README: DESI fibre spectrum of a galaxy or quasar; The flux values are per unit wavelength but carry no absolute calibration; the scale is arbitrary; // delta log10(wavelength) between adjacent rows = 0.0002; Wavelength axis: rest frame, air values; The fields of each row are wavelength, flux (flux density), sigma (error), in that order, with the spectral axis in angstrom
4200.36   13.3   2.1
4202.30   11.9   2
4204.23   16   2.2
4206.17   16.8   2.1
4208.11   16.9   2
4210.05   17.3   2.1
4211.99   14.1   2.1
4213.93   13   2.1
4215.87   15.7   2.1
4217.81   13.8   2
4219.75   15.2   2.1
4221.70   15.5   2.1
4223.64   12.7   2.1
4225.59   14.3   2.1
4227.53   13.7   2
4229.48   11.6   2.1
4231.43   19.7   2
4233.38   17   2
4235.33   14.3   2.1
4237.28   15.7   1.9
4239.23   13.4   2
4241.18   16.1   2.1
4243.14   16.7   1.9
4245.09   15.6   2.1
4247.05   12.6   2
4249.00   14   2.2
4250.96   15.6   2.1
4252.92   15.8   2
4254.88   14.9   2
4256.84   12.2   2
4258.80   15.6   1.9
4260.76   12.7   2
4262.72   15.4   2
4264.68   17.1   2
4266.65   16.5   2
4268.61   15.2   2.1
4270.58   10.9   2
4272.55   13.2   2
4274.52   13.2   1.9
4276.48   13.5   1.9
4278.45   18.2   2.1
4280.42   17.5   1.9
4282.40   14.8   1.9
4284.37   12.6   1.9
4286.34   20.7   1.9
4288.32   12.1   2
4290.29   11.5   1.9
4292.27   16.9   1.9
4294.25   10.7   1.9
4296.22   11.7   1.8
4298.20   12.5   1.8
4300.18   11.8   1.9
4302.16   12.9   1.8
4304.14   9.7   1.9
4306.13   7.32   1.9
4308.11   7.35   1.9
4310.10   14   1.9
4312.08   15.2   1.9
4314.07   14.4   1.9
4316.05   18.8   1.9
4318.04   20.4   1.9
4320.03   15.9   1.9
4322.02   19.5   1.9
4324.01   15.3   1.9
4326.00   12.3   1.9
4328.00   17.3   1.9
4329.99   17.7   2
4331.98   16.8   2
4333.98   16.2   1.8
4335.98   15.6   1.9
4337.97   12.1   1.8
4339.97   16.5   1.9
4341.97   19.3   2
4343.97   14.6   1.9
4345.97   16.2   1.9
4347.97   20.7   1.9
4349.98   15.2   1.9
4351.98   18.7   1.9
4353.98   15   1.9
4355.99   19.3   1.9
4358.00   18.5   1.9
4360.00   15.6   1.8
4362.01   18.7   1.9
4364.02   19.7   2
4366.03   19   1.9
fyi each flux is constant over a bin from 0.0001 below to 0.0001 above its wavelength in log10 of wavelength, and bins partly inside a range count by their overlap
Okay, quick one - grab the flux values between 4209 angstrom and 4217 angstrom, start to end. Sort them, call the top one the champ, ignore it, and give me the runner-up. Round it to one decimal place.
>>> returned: 15.7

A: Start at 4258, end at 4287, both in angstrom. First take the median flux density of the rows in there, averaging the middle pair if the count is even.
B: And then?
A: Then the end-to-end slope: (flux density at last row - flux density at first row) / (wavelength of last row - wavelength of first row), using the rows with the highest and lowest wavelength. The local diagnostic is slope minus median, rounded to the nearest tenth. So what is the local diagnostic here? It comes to -15.0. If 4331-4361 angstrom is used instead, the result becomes -16.2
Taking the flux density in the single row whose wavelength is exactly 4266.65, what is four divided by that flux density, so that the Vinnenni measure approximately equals 0.24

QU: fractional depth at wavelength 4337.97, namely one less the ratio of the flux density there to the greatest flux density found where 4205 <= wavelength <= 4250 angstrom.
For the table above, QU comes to 0.39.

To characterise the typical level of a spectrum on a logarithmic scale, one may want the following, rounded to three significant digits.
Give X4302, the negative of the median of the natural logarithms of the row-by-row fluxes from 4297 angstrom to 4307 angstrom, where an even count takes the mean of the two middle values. -2.47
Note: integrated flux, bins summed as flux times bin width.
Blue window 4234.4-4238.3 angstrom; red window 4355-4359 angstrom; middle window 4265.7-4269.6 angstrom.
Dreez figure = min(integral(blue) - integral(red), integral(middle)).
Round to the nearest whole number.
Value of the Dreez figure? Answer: -17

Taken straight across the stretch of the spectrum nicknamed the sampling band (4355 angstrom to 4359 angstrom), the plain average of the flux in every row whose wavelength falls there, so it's 18.9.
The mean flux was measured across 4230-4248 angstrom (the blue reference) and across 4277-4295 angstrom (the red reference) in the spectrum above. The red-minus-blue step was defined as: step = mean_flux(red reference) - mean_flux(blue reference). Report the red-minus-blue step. -1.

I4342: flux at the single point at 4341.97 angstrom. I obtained 19.3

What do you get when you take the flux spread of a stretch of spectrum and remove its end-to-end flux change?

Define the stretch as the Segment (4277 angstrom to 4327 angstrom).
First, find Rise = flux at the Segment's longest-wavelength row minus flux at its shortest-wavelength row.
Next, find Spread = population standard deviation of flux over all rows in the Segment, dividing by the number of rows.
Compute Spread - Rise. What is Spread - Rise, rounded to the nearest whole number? 10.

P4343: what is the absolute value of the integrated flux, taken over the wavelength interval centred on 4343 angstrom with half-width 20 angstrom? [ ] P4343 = 663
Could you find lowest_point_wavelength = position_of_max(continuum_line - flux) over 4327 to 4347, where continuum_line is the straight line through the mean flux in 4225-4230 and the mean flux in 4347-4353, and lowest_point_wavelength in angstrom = 4337.97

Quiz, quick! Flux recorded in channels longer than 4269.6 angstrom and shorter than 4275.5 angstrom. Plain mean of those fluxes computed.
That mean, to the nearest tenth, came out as 12.4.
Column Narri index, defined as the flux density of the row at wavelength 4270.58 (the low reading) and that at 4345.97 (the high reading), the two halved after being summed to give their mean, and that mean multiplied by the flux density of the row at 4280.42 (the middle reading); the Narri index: 237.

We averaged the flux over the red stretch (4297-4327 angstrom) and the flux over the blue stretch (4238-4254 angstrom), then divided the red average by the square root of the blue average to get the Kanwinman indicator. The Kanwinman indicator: 3.57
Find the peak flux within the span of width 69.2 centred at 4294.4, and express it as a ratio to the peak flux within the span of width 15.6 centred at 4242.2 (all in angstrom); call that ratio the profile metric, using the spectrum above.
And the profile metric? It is 1.24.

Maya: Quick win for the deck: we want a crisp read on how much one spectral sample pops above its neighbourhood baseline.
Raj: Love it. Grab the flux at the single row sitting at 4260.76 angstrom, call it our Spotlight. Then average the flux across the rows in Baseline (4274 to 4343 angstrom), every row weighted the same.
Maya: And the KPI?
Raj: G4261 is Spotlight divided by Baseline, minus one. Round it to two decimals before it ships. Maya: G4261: -0.13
